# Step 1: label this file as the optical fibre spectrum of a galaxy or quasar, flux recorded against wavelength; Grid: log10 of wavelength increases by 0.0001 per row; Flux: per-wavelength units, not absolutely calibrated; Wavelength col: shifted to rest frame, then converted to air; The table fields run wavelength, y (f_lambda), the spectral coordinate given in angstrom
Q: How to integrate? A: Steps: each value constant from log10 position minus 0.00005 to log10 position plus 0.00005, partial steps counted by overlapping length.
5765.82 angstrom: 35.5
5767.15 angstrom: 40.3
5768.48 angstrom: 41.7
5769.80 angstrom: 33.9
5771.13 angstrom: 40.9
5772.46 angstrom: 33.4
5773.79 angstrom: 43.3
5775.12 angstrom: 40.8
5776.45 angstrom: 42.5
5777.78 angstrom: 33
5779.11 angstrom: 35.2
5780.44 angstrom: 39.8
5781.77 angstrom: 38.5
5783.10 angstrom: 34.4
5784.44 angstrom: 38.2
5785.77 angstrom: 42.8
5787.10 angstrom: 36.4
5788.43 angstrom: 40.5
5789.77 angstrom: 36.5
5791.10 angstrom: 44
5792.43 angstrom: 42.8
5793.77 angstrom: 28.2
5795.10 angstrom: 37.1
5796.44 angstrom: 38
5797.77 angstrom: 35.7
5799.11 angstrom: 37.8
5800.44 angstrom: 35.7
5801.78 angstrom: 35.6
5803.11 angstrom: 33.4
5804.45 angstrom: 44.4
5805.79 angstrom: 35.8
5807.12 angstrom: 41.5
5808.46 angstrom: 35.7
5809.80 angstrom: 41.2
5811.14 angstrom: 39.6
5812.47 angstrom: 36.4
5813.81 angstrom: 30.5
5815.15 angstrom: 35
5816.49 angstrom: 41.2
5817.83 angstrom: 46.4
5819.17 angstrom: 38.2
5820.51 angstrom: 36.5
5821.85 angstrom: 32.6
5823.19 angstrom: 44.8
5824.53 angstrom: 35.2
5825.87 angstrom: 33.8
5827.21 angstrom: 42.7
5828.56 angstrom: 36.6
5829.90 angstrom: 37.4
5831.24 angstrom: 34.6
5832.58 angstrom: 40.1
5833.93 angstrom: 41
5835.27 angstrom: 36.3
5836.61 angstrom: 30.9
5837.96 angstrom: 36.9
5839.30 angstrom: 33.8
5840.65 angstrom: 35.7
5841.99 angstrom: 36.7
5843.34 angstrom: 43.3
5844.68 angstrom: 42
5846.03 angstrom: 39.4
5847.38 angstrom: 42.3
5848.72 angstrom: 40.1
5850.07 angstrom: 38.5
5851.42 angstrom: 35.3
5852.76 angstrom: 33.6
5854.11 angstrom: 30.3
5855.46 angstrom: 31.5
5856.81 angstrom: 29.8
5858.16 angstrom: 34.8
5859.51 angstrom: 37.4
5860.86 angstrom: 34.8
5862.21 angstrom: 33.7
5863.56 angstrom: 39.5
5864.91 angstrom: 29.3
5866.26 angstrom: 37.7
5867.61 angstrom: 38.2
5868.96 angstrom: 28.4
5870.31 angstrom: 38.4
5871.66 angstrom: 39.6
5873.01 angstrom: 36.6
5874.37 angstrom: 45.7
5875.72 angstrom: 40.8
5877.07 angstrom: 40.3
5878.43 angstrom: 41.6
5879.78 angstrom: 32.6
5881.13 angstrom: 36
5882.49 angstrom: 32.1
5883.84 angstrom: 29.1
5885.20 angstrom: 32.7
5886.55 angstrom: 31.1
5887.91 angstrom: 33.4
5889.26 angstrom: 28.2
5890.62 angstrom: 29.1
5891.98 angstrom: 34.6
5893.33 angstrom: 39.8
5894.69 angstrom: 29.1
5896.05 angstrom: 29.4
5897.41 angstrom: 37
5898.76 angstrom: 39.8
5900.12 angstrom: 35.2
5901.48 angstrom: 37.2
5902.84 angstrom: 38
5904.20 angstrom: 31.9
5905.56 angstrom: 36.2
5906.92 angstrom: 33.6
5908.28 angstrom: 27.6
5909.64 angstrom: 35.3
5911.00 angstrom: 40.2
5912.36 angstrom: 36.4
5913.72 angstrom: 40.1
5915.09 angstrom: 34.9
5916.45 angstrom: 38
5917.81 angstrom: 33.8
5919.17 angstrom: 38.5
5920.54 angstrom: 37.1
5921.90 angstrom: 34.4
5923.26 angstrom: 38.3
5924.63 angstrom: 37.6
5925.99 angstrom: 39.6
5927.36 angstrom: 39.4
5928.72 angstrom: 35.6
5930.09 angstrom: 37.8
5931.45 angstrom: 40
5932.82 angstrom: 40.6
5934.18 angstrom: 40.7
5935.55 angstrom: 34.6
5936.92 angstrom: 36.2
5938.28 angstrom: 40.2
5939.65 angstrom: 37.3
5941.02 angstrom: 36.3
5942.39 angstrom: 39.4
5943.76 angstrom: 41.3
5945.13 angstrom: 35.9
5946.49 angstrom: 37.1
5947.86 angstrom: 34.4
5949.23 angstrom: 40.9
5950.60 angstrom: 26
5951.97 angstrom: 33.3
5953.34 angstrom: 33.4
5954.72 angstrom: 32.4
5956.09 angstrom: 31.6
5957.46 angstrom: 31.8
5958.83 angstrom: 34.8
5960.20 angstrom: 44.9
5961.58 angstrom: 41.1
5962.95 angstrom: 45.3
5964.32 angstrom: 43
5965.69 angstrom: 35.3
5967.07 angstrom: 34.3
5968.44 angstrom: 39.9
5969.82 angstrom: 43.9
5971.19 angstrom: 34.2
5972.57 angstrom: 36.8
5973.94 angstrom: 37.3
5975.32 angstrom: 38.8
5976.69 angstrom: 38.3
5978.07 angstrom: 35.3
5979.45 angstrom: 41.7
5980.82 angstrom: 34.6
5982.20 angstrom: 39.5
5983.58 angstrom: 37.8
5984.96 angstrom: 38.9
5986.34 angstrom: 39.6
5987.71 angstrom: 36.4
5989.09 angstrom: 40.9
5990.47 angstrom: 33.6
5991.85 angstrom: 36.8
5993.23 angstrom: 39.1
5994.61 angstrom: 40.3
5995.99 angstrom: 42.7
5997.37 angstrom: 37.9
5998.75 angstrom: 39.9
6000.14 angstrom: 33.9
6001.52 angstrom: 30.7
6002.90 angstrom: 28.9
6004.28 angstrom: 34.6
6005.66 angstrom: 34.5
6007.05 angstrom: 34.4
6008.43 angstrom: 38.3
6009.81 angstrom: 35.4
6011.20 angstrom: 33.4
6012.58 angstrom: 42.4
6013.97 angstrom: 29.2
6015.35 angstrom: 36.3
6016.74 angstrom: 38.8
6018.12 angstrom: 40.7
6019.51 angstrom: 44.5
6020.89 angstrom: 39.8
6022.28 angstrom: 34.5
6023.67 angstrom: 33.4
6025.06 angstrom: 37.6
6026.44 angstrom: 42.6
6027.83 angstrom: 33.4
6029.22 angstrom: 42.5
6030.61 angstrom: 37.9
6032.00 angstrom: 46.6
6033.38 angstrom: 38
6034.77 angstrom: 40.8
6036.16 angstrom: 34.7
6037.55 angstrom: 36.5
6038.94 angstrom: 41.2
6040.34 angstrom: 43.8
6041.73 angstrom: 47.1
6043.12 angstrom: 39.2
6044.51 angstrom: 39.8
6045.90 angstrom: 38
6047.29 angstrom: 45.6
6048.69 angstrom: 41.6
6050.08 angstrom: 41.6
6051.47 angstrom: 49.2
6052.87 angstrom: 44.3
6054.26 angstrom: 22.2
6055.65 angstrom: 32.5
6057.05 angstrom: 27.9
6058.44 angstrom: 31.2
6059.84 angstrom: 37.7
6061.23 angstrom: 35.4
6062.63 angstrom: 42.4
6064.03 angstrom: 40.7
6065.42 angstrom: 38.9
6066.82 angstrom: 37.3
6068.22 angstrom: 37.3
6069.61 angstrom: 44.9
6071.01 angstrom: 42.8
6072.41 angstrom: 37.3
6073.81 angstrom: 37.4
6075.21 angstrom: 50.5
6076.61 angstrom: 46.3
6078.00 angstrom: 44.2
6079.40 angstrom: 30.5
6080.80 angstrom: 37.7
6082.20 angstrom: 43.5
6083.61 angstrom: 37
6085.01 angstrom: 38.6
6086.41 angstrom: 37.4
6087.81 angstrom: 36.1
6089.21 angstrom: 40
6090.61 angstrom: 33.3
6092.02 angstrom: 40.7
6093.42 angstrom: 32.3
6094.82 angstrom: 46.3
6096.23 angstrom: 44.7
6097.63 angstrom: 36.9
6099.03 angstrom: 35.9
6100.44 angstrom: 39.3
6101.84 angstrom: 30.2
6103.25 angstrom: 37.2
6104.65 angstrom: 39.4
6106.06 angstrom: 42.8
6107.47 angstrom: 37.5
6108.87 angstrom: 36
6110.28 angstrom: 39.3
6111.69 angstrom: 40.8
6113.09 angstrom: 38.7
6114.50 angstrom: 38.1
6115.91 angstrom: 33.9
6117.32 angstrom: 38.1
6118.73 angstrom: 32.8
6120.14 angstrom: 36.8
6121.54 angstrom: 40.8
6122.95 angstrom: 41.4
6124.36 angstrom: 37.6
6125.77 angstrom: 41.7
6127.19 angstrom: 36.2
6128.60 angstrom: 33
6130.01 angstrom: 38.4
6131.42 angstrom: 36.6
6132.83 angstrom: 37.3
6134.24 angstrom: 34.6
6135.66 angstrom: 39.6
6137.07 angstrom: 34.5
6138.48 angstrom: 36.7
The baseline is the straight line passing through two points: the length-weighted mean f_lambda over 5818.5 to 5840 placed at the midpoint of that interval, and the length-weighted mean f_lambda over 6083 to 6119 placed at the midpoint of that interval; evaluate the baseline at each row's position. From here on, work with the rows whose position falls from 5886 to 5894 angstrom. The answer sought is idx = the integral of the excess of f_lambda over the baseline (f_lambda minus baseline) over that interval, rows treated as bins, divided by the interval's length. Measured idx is -4.4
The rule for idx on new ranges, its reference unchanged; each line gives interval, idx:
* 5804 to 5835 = 1.3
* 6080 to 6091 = 0.2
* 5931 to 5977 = 0.0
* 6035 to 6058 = 1.3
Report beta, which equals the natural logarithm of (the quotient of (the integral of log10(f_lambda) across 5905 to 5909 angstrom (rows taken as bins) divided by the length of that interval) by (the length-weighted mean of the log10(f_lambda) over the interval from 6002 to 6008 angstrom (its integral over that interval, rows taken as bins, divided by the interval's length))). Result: -0.01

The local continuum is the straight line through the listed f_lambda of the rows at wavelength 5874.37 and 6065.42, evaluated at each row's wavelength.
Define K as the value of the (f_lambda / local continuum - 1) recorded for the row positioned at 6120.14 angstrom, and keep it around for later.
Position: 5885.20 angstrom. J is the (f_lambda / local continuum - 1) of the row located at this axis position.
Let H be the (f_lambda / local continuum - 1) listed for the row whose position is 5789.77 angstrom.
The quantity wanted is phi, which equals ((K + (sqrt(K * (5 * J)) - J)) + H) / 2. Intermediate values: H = -0.25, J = -0.28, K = 0.0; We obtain 0.050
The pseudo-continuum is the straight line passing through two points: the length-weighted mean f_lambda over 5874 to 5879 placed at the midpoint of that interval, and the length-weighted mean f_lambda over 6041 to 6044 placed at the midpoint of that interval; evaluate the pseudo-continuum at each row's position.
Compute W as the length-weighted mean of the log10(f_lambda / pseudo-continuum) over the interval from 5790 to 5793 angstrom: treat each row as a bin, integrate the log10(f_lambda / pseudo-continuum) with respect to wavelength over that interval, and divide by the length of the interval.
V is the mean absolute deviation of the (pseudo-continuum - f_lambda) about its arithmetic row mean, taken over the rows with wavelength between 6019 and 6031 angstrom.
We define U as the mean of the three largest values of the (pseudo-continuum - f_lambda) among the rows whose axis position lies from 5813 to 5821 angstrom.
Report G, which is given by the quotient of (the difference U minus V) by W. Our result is 375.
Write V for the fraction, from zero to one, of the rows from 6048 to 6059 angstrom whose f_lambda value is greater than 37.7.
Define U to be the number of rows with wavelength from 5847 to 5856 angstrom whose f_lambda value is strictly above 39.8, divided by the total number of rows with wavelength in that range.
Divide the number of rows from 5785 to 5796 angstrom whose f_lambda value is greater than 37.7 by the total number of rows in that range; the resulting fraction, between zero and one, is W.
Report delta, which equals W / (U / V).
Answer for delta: 0.9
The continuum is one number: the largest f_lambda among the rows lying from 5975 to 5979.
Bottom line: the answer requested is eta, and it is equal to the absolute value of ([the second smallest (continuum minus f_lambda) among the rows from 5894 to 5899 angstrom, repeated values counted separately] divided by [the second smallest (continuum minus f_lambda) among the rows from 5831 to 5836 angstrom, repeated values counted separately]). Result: 1.4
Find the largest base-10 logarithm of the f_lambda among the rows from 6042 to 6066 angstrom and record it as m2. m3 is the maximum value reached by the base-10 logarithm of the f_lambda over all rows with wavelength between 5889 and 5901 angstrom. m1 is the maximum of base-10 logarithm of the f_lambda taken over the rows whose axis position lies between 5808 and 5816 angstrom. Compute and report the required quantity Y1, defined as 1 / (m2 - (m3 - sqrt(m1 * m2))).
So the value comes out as 0.573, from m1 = 1.61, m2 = 1.69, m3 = 1.60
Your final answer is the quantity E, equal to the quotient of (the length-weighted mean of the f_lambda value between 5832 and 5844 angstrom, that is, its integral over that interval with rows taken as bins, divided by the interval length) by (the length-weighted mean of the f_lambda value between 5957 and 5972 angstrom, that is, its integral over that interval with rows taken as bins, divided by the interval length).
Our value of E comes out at 0.95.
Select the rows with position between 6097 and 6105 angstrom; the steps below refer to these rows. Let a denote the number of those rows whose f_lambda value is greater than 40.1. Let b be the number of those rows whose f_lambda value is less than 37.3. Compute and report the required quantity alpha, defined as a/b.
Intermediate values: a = 0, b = 4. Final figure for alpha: 0.0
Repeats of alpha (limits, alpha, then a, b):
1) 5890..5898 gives 0.0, 0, 5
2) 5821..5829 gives 0.5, 2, 4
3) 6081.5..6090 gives 0.5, 1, 2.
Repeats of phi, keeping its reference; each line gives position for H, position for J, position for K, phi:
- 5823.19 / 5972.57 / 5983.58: 0.111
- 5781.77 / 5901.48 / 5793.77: 0.065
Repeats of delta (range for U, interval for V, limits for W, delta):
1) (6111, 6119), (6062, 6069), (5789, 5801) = 1.6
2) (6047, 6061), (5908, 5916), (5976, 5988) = 0.4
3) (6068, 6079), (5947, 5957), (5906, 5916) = 0.1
